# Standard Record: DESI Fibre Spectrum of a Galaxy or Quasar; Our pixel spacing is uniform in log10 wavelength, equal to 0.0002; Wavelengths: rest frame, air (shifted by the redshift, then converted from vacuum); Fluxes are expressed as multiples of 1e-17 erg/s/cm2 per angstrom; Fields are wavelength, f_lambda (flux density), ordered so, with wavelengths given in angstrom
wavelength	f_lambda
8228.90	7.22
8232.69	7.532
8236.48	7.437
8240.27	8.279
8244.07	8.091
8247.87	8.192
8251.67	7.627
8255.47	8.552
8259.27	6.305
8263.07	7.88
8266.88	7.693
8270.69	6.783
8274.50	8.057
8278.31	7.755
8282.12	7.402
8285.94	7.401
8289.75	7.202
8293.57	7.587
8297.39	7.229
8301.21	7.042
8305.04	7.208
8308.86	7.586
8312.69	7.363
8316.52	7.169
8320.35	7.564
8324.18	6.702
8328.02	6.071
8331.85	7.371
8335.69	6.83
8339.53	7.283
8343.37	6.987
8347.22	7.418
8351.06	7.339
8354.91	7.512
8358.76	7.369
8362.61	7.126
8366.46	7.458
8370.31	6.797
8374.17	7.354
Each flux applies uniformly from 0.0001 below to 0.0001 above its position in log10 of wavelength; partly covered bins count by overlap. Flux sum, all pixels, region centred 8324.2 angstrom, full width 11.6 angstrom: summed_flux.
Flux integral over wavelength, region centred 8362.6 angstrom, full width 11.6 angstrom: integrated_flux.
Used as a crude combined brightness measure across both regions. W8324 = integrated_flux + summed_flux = 105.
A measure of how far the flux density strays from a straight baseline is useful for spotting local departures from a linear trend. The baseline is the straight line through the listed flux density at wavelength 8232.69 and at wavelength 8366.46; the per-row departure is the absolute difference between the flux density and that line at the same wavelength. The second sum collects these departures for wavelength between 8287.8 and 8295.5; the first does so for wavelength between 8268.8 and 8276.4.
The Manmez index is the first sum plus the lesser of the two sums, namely 1.7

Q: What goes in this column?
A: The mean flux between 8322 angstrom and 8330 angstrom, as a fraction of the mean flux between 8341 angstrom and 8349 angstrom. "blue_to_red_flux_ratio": 0.89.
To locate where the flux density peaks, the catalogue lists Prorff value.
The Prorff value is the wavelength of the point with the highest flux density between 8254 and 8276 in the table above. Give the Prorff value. 8255.47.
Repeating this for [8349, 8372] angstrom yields 8354.91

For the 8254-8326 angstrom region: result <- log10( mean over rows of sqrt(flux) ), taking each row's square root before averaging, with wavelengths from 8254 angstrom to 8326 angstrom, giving 0.434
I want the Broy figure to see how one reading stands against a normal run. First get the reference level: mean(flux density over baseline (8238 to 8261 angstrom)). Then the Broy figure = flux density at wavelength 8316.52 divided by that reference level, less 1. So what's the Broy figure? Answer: -0.086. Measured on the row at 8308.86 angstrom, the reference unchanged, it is -0.033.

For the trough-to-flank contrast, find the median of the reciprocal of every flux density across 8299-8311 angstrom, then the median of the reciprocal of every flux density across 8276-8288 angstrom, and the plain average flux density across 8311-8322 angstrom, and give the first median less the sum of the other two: -7.36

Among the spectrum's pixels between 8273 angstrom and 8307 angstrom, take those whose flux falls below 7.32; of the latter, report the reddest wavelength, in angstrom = 8305.04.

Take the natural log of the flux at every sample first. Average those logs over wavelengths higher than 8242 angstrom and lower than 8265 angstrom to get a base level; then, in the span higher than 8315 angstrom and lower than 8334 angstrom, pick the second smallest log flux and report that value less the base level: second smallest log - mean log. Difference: -0.14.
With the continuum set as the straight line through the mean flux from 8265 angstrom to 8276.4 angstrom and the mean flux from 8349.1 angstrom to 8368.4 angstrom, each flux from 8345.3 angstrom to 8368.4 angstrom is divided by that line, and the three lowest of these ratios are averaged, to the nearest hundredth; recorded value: 0.99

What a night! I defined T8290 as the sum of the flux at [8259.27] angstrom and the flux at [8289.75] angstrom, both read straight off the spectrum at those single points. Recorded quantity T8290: 13.5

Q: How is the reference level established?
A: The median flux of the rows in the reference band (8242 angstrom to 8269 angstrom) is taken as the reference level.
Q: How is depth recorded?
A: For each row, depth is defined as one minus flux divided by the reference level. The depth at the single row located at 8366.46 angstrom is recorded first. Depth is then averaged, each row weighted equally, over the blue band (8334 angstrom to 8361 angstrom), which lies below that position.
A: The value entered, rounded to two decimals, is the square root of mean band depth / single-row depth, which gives 1.22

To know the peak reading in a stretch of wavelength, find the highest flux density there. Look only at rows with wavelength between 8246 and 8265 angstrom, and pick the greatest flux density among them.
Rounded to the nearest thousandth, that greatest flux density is 8.552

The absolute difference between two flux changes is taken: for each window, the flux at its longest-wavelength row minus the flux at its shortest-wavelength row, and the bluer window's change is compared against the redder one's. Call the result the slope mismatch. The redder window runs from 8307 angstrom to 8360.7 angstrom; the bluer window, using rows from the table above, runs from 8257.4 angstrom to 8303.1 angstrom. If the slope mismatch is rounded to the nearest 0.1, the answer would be 1.0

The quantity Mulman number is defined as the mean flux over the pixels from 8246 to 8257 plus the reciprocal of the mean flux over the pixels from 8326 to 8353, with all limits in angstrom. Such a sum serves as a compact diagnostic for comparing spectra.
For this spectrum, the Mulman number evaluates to 8.3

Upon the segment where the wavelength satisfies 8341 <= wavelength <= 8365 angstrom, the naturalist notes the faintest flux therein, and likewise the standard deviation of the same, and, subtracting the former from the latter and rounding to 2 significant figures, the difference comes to -6.8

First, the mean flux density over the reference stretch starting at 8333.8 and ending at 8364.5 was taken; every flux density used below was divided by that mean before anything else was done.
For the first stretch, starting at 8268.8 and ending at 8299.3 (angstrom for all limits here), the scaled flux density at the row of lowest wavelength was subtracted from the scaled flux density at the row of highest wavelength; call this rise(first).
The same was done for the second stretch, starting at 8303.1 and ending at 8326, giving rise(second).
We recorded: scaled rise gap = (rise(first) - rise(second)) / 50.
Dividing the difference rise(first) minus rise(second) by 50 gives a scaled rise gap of 0.003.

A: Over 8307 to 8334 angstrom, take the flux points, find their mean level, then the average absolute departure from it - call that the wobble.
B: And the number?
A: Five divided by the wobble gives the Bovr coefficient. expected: 12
